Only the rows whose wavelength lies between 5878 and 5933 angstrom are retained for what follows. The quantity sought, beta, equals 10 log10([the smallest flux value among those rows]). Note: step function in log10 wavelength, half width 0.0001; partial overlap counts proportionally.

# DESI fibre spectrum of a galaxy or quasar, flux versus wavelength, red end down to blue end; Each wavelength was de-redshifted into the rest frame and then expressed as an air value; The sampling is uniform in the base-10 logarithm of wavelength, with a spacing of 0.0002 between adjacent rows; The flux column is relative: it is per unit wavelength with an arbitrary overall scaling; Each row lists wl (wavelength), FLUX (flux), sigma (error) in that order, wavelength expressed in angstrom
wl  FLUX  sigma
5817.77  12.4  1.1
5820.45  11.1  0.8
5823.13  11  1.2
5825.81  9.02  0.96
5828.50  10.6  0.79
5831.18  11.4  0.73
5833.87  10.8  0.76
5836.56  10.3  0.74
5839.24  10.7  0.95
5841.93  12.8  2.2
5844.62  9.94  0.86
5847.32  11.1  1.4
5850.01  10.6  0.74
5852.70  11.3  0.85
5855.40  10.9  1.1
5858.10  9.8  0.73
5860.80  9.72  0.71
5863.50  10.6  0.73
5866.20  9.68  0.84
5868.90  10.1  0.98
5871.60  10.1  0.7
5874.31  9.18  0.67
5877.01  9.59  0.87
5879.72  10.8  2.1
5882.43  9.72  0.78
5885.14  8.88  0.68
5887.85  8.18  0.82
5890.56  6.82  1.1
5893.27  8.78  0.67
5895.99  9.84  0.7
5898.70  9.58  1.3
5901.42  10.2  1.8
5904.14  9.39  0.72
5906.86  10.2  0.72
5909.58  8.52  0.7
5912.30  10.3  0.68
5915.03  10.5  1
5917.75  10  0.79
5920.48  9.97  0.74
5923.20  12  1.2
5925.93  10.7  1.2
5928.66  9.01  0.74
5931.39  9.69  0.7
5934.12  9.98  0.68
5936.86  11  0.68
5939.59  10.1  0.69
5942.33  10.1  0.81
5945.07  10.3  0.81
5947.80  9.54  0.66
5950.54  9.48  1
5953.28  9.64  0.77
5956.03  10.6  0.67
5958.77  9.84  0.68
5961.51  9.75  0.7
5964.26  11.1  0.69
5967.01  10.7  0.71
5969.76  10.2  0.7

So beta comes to 8.3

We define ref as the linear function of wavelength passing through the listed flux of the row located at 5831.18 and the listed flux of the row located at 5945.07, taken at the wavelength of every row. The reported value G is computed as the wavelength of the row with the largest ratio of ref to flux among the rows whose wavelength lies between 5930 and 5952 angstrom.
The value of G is 5950.54 angstrom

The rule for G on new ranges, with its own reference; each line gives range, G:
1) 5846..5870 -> 5860.80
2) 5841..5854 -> 5844.62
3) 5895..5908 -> 5904.14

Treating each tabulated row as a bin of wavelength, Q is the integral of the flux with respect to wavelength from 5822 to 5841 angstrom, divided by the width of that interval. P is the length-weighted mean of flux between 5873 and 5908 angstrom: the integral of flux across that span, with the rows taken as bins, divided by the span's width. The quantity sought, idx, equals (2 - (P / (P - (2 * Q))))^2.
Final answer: 7.8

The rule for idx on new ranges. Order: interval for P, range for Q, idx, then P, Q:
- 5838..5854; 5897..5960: 10.5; 11.1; 10.0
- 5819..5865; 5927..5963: 10.0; 10.7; 9.9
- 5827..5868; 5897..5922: 10.1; 10.7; 9.9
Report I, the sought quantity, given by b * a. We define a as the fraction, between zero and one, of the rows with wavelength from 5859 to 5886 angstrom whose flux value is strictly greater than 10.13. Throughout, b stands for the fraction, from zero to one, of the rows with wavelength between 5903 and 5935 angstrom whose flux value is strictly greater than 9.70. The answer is 0.13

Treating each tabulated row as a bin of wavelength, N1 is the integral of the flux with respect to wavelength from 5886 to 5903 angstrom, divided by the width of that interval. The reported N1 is 8.9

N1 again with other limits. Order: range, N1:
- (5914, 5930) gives 10.4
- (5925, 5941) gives 10.1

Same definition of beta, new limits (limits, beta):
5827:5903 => 8.3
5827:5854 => 10.0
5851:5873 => 9.9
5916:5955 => 9.5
